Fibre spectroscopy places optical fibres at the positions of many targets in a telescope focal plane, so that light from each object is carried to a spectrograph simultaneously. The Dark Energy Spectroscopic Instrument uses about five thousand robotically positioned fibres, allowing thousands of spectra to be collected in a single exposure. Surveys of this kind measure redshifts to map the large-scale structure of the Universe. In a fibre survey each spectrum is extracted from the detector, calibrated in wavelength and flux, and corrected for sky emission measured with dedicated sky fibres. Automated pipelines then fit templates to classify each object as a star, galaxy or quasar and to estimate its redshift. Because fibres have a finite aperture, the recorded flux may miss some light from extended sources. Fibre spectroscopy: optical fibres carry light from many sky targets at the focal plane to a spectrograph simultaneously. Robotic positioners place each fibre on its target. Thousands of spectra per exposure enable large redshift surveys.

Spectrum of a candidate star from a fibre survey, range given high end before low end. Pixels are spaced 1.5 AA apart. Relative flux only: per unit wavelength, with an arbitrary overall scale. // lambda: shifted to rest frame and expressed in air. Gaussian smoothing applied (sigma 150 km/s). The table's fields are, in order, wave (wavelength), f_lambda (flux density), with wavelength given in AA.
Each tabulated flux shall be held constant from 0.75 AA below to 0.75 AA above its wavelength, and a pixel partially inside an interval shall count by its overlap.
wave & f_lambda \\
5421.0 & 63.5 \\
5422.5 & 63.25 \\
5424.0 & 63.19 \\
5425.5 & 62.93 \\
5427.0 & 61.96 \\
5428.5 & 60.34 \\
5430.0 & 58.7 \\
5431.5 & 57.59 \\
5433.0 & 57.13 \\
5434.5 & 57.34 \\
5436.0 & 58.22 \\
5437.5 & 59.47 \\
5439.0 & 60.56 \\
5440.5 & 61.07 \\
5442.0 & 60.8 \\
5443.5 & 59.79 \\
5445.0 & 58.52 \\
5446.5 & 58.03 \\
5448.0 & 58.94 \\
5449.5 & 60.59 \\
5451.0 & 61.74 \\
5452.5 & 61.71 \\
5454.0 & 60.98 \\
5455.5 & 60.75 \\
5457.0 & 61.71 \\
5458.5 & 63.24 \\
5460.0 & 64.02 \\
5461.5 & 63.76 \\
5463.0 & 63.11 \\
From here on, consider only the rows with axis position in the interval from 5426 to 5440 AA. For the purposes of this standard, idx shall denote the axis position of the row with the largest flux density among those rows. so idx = 5427.0 AA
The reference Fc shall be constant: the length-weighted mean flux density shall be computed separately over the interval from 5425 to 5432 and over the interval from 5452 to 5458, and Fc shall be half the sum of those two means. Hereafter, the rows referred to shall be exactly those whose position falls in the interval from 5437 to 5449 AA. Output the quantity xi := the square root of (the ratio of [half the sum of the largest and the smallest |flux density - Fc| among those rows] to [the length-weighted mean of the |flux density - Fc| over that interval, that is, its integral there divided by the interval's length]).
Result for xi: 1.08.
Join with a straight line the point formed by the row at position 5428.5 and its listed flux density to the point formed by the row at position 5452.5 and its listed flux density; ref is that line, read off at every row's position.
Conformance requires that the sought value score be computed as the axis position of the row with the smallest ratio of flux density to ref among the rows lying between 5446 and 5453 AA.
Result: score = 5446.5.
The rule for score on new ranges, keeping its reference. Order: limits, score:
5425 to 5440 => 5433.0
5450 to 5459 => 5455.5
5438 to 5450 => 5446.5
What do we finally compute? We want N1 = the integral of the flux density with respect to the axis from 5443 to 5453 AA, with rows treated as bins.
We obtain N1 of 599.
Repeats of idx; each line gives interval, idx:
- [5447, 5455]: 5451.0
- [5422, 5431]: 5422.5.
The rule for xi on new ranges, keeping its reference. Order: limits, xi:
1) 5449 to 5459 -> 1.27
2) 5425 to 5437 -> 0.94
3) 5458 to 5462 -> 0.99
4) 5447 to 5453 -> 1.00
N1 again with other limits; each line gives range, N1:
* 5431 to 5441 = 587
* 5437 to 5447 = 598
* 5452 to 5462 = 623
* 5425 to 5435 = 594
